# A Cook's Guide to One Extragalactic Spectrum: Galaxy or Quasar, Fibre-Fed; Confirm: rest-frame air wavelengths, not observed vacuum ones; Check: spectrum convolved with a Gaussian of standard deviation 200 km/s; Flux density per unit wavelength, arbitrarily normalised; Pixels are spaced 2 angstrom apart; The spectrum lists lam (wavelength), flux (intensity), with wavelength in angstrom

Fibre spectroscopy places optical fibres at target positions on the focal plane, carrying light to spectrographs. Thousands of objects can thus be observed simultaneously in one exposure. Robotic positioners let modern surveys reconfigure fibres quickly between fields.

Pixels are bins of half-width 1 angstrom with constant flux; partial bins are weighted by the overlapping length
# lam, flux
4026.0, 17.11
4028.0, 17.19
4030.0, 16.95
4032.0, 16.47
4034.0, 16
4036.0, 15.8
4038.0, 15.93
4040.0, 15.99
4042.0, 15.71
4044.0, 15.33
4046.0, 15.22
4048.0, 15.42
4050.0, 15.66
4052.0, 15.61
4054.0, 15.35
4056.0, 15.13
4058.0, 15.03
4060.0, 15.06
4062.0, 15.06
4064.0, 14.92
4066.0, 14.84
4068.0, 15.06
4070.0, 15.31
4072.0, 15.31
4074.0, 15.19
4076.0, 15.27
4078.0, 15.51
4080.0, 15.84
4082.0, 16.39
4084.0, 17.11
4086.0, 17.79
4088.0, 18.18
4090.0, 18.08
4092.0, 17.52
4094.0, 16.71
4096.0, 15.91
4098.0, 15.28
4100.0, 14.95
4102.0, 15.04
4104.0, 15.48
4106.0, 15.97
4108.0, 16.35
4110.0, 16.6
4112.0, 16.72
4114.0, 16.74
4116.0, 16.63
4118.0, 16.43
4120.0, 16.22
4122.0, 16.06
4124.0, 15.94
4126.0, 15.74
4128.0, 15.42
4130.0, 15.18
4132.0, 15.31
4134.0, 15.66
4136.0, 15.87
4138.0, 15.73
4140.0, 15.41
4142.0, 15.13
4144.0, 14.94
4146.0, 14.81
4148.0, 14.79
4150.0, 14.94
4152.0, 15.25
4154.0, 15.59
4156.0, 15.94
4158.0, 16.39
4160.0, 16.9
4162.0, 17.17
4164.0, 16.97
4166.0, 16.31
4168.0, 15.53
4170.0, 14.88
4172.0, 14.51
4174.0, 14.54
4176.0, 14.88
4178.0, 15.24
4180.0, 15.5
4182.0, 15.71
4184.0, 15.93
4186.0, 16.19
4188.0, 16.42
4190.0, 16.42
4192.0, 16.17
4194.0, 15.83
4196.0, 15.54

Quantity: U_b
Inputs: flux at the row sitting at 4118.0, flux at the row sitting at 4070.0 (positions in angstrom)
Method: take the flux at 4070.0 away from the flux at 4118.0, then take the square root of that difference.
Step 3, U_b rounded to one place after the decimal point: 1.1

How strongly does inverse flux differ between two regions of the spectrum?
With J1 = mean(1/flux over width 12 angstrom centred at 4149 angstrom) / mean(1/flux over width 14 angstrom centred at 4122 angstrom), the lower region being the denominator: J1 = 1.07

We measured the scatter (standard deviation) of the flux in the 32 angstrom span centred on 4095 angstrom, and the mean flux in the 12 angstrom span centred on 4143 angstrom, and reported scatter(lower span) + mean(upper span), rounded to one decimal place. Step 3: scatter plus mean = 16.2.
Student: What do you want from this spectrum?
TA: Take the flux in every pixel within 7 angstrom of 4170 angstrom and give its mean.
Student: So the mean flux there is 15.4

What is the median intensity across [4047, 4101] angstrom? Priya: 15.35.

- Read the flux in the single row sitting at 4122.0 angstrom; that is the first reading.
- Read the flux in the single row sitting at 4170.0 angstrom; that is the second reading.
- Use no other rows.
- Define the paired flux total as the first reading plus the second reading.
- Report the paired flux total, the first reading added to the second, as 30.9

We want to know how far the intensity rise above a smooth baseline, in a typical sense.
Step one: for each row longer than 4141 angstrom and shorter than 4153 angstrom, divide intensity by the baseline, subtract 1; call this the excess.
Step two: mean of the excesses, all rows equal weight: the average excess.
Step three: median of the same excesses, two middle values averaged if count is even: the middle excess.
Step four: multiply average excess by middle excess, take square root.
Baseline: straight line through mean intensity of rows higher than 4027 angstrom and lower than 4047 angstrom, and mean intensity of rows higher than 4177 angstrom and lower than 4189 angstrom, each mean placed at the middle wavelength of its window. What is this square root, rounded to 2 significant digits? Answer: 0.058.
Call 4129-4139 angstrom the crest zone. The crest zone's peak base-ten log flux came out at 1.20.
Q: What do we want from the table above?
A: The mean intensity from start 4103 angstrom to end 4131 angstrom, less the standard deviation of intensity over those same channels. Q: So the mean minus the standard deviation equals 15.6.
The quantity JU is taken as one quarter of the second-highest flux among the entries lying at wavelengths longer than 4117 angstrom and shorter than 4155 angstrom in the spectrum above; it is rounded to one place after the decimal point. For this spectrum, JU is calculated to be 4.1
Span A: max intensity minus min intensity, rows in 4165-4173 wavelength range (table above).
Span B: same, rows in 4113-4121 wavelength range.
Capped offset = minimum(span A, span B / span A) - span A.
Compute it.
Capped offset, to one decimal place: -1.5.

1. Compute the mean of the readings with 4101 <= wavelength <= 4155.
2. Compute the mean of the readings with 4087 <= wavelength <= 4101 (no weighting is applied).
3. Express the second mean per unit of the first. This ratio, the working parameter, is 1.06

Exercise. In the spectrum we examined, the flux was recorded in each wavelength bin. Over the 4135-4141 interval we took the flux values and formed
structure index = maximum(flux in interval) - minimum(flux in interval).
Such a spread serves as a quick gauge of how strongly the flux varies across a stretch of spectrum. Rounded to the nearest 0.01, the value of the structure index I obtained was 0.46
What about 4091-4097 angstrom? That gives 1.61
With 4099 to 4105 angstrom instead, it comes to 0.53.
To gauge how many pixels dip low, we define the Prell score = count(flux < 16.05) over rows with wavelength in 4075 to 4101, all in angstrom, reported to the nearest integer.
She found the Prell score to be 6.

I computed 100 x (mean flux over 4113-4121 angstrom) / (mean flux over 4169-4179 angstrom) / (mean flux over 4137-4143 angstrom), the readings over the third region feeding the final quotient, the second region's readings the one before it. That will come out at 7.2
